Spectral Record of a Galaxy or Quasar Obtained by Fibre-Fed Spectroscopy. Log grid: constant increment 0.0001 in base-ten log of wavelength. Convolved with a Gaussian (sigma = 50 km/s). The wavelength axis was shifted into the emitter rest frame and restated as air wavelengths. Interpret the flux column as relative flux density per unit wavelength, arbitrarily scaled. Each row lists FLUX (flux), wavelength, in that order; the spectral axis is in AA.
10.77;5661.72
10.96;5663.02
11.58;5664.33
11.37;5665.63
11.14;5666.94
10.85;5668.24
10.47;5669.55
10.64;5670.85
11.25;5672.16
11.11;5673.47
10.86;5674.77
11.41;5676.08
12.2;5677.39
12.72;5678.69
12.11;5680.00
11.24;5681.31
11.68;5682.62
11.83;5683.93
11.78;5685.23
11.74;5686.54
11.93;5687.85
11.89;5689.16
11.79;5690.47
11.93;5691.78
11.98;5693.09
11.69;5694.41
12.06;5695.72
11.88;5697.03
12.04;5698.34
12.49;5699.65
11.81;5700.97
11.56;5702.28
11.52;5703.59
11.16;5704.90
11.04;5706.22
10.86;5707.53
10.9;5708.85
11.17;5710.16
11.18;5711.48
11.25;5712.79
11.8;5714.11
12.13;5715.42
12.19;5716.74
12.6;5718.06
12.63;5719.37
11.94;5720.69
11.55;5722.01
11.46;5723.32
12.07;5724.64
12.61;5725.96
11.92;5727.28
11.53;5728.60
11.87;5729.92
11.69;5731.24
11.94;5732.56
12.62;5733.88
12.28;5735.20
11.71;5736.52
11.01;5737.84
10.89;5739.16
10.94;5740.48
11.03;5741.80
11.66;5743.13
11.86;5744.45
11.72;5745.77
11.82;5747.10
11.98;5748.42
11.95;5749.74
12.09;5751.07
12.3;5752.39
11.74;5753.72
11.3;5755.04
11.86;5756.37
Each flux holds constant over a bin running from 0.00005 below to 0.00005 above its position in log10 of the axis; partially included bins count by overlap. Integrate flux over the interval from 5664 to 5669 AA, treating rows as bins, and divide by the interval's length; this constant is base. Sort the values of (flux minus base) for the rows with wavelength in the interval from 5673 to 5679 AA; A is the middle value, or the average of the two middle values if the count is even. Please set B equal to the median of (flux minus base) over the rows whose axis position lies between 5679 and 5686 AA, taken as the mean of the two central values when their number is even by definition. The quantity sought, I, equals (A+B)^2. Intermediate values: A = 0.2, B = 0.6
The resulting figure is 0.64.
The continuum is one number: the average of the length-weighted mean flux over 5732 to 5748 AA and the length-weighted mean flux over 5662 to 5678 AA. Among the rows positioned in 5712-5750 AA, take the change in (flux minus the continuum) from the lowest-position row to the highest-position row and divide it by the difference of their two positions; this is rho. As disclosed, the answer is 0.019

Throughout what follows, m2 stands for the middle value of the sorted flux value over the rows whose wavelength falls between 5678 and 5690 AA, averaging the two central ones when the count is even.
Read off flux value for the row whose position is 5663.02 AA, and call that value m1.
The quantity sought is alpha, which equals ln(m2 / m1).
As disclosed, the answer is 0.076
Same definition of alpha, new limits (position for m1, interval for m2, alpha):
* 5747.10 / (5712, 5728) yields 0.016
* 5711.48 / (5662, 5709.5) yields 0.039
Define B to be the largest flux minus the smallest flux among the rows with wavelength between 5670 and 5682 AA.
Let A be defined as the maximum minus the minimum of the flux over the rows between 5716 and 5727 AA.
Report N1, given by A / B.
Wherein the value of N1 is 0.6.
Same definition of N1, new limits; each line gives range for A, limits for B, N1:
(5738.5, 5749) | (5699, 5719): 0.6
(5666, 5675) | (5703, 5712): 1.2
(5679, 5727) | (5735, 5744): 1.3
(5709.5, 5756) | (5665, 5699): 0.8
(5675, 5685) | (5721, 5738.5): 0.9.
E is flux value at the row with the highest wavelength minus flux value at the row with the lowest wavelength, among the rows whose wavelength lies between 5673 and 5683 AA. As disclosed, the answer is 0.6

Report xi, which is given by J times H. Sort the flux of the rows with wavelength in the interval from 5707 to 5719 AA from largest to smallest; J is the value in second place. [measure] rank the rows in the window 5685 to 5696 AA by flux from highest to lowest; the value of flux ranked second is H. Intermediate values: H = 11.98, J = 12.19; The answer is 146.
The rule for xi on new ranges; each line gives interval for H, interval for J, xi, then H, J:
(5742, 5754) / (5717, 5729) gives 152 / 12.09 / 12.61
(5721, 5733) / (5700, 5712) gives 140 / 12.07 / 11.56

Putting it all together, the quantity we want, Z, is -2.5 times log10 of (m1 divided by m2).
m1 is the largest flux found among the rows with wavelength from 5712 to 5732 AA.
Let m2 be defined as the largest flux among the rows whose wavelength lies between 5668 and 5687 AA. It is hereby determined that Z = 0.008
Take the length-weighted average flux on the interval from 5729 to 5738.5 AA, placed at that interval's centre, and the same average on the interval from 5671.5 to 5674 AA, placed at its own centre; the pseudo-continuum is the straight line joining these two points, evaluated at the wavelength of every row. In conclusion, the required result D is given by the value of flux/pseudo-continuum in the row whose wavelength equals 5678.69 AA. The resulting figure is 1.13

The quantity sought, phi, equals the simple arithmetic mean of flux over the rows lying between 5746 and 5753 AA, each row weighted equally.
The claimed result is 12.0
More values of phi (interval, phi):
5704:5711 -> 11.0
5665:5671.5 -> 10.9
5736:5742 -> 11.1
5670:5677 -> 11.1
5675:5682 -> 11.9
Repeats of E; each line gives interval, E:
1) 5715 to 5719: 0.5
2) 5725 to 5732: -0.9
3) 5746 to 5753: 0.5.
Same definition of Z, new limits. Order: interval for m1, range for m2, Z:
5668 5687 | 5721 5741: -0.009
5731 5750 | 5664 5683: 0.009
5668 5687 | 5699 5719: -0.010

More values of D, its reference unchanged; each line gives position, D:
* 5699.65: 1.09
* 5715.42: 1.04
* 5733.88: 1.06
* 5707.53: 0.94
